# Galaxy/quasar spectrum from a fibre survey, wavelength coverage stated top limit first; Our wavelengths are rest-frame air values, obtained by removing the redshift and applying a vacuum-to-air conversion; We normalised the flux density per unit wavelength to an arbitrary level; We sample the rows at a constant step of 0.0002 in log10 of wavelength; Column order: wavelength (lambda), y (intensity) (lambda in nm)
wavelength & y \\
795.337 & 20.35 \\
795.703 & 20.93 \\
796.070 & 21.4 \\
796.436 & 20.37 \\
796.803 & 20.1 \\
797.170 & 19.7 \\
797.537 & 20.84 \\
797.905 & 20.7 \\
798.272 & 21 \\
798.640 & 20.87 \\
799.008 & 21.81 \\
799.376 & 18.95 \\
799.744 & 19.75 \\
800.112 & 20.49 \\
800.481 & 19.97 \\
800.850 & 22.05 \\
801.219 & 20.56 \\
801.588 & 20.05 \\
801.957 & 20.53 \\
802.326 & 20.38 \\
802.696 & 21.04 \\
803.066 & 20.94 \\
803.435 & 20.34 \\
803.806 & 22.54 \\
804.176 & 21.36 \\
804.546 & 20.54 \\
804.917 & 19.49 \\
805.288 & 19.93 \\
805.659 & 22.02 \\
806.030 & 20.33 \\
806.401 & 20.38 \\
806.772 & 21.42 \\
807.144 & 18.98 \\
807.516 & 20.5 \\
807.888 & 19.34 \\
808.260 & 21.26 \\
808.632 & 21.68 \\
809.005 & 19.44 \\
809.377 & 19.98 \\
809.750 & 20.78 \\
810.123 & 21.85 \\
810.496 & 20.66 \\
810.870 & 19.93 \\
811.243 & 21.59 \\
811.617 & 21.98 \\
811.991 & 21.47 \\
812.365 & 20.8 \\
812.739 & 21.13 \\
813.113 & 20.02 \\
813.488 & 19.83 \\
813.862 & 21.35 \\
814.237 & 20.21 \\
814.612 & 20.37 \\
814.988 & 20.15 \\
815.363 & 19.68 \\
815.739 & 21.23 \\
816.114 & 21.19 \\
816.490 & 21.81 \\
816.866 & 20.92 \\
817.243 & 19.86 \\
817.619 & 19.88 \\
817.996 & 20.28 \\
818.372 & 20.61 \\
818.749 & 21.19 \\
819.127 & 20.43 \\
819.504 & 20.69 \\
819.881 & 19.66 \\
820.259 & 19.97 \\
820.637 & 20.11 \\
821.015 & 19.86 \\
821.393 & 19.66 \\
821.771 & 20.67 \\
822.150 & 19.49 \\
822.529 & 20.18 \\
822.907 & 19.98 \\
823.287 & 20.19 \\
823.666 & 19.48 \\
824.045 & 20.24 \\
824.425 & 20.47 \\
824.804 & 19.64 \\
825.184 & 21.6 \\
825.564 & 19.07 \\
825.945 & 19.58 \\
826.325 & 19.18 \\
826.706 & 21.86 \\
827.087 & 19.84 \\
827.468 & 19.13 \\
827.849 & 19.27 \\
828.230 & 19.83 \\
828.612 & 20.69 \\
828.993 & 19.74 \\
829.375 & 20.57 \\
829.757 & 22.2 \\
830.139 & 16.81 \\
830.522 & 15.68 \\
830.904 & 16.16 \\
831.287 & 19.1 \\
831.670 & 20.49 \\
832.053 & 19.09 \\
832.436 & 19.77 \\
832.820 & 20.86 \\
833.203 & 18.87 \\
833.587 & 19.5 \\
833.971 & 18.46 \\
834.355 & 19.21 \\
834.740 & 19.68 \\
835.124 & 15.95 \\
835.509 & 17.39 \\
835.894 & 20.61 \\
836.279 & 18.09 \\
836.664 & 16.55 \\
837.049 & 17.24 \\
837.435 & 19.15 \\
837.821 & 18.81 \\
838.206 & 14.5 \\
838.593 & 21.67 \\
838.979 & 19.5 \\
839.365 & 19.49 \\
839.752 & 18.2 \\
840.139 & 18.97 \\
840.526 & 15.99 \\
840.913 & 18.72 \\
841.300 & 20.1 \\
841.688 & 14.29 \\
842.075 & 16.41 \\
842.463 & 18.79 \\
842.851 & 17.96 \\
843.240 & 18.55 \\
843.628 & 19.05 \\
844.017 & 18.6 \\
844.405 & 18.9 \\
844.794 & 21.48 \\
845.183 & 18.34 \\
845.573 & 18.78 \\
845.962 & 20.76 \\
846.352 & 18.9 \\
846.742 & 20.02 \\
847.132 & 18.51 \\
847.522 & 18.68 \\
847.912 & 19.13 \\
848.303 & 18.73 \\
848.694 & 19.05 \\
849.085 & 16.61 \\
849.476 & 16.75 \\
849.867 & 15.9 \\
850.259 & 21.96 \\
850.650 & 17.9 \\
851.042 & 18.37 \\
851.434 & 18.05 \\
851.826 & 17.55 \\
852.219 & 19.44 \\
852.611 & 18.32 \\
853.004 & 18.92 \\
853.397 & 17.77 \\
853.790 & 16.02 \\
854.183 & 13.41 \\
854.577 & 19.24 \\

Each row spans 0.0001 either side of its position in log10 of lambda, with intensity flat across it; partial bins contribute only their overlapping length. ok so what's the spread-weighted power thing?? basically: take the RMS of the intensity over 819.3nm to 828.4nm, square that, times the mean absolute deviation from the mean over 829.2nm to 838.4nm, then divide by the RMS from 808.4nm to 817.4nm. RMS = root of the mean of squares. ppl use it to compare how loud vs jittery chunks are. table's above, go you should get 30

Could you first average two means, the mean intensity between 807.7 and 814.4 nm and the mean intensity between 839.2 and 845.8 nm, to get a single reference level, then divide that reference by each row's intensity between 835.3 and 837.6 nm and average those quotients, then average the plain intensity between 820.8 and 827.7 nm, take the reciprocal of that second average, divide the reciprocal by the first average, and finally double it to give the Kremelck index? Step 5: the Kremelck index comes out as 0.092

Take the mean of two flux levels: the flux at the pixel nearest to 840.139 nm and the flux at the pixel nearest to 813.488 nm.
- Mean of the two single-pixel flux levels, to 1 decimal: 19.4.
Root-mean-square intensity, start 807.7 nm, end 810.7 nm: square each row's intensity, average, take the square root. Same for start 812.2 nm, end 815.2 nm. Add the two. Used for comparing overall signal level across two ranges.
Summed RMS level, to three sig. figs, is 41.1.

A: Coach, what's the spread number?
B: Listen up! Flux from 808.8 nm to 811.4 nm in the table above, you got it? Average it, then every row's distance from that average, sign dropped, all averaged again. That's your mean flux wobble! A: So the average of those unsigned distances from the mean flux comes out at 0.70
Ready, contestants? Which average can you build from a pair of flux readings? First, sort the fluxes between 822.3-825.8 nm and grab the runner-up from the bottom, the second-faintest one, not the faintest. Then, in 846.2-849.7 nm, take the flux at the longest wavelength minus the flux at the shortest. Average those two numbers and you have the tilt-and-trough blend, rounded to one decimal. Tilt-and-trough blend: 8.7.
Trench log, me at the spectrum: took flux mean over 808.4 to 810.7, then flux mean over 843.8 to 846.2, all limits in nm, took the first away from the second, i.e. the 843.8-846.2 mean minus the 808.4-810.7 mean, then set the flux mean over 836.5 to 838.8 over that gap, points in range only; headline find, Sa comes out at -14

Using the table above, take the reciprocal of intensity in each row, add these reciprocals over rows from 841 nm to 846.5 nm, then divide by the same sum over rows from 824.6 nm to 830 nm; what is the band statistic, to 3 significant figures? 1.09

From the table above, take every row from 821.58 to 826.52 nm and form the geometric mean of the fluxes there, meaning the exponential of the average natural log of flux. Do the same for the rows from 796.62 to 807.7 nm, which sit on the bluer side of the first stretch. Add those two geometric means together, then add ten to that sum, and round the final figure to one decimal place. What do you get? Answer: 50.5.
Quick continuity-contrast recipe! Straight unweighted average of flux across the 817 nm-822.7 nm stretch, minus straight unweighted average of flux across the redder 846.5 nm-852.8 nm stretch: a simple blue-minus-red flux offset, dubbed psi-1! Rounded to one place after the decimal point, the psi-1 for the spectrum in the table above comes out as 1.7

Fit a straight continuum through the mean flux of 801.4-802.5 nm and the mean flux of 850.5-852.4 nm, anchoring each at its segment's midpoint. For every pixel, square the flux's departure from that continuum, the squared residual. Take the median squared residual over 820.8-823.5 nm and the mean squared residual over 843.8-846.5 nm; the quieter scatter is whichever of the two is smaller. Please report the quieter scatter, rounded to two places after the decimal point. 0.28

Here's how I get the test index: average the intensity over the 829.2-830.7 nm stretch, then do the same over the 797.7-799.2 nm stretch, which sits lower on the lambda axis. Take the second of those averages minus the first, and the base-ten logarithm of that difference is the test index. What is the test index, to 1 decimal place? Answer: 0.4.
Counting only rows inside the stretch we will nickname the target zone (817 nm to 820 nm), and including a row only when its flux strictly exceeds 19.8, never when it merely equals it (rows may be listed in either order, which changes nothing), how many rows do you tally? 7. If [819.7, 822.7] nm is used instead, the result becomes 5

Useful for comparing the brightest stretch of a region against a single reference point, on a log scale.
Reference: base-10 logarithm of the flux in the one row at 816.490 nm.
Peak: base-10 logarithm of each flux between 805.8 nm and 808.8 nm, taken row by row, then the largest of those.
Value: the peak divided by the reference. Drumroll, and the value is 1.00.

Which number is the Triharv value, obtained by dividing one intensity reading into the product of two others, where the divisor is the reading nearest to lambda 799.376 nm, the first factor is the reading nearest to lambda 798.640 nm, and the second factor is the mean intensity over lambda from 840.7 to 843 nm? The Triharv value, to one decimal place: 19.5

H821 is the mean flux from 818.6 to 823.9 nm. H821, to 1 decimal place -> 20.1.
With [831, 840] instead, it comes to 18.8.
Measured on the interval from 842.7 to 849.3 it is 18.9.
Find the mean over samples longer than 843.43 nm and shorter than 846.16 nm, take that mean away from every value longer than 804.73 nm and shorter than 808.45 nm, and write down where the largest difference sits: 805.659 nm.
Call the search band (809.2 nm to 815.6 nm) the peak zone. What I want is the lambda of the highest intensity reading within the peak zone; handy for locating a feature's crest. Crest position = 811.617 nm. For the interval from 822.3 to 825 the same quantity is 824.425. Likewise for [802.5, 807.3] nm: 803.806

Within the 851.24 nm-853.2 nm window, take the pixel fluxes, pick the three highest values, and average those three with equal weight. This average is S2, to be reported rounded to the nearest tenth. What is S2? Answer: 18.9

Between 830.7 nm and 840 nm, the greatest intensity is 21.67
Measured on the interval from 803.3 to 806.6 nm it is 22.54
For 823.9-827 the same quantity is 21.86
